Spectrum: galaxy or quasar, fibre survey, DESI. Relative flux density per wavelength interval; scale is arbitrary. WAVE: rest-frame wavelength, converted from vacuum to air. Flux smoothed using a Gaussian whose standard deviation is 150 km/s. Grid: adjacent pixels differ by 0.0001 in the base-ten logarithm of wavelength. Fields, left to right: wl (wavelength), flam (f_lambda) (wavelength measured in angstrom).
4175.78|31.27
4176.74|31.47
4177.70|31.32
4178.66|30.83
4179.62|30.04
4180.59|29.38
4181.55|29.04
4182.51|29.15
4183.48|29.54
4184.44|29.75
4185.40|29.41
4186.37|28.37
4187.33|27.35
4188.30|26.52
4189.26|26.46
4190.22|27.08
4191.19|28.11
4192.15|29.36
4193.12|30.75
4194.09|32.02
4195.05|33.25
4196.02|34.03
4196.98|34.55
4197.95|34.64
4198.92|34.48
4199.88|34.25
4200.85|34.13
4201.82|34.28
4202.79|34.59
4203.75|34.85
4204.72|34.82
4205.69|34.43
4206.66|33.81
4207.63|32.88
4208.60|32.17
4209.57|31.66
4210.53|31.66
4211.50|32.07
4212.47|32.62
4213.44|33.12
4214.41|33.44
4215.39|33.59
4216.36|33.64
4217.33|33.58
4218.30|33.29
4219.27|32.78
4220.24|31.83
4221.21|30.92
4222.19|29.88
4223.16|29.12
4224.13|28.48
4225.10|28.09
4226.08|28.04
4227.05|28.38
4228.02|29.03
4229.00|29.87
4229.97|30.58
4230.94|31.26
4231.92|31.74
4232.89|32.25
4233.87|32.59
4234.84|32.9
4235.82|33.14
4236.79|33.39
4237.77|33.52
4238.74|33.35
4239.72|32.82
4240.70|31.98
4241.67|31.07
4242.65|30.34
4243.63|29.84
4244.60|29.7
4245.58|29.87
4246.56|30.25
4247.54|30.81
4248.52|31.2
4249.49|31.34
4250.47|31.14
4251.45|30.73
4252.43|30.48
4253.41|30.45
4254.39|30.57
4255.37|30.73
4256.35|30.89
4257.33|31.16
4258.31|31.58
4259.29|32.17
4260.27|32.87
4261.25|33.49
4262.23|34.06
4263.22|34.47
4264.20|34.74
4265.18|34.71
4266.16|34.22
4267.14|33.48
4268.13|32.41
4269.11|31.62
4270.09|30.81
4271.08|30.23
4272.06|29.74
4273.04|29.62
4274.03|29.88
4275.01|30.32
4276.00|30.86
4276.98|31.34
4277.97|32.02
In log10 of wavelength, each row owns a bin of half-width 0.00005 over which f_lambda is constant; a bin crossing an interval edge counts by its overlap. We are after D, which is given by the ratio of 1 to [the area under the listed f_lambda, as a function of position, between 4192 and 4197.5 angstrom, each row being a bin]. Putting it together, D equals 0.0056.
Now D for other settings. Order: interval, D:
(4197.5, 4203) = 0.0053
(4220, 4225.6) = 0.0060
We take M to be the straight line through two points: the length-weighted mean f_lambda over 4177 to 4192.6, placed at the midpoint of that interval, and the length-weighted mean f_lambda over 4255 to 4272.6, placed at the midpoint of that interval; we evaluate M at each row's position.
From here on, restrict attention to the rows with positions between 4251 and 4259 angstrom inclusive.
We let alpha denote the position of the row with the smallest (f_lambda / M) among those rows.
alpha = 4253.41 angstrom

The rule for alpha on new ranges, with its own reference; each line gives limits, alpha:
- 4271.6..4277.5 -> 4273.04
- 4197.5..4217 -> 4210.53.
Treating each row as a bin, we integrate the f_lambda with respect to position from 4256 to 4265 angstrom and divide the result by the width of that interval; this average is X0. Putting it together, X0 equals 32.9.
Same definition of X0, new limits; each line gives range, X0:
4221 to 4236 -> 30.3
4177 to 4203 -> 30.8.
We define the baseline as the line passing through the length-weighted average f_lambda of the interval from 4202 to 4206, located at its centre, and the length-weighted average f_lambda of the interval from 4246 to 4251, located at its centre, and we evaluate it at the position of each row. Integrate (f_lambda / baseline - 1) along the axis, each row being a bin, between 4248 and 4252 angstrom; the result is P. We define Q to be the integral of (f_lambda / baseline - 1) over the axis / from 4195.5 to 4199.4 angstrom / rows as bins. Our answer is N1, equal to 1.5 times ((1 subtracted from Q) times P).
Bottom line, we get -0.1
